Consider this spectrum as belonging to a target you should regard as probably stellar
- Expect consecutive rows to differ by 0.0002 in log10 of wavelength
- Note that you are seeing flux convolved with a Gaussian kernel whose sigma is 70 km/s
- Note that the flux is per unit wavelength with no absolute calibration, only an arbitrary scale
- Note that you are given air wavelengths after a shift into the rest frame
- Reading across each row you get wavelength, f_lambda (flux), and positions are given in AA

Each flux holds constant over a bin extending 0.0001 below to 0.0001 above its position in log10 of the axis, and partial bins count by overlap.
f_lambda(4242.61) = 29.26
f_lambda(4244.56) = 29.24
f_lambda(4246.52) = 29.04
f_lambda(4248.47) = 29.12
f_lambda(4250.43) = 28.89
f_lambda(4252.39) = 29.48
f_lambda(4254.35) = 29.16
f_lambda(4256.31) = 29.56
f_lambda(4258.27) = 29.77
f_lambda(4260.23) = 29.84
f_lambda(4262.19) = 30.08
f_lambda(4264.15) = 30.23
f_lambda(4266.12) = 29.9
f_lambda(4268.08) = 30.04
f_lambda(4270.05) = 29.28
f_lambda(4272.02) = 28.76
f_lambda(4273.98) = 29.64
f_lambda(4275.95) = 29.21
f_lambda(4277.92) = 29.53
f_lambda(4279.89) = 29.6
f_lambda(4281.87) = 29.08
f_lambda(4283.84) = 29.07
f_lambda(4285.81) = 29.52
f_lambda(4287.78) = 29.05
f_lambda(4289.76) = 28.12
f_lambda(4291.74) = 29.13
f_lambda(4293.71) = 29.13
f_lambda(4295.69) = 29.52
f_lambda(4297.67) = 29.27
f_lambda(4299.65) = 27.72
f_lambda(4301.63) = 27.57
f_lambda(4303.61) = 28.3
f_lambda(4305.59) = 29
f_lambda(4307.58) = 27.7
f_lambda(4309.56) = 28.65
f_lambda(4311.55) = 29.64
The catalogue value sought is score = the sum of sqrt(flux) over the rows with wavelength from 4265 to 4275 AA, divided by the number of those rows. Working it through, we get 5.43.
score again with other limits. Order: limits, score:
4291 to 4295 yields 5.40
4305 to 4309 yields 5.32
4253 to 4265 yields 5.46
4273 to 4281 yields 5.43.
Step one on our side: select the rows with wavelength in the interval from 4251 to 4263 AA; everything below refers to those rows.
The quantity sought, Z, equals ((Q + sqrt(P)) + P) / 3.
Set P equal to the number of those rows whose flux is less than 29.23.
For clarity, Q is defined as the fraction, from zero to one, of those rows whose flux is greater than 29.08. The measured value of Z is 1.0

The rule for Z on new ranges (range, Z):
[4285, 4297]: 2.2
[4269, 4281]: 1.4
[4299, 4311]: 2.8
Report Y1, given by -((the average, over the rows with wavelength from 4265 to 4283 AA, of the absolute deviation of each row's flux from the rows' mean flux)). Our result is -0.33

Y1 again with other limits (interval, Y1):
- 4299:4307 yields -0.50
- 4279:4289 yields -0.24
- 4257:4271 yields -0.21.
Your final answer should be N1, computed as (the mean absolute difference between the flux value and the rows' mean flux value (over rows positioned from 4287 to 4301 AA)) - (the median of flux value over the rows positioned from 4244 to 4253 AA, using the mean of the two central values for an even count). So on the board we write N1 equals -28.59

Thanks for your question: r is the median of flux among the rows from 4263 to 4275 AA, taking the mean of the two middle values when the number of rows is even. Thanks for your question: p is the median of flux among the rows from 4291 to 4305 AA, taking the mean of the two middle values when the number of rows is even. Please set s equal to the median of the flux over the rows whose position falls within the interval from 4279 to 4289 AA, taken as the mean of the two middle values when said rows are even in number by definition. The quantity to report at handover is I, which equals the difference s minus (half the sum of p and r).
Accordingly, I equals -0.37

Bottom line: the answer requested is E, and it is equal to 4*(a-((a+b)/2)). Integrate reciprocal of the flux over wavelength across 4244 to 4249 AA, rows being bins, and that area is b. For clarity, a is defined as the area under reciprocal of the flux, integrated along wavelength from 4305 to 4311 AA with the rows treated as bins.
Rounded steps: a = 0.210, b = 0.172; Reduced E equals 0.08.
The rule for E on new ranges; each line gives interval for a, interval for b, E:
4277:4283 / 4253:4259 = 0.00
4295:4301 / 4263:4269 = 0.02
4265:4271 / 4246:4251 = 0.06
